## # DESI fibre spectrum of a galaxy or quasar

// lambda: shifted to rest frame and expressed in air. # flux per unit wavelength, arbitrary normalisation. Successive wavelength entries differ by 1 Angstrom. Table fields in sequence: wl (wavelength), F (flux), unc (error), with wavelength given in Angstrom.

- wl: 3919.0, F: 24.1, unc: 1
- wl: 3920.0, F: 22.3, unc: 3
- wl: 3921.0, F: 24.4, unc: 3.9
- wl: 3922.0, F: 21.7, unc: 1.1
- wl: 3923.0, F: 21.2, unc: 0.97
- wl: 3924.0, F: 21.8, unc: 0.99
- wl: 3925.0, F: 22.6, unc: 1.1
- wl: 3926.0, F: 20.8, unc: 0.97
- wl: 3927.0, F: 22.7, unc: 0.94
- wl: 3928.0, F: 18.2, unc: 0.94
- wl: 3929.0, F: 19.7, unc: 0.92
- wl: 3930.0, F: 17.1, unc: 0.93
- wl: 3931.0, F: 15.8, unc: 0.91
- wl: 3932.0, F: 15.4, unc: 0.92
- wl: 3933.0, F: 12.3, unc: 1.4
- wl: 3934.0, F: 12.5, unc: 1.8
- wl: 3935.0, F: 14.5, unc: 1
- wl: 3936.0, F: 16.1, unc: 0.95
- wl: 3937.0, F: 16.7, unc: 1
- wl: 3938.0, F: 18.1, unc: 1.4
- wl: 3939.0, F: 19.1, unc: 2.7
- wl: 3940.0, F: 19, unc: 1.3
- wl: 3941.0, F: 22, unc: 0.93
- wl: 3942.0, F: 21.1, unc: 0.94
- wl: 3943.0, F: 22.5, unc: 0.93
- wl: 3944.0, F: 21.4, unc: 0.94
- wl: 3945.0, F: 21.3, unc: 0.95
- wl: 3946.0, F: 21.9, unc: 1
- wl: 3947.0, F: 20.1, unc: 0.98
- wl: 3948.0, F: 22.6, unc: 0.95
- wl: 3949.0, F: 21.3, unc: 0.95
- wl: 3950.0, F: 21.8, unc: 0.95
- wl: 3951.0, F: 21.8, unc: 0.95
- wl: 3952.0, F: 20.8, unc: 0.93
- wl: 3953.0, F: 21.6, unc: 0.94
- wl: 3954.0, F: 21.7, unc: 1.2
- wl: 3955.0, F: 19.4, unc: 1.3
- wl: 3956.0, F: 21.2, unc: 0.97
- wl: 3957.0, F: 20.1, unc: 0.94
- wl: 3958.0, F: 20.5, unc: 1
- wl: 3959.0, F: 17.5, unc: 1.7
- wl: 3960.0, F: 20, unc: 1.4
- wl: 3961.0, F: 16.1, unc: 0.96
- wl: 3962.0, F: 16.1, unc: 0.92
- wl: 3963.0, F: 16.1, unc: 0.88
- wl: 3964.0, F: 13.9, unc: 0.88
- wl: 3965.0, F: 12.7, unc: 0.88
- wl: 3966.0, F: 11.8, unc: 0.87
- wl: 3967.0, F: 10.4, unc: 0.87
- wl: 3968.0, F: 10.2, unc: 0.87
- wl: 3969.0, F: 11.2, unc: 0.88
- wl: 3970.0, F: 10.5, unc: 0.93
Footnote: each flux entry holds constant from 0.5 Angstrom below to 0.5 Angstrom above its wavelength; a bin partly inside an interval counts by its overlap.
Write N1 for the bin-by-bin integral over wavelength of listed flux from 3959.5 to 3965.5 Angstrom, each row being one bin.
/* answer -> 95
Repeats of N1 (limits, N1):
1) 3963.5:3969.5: 70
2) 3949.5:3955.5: 127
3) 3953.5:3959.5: 120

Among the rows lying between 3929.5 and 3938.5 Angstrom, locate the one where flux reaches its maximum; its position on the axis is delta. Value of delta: 3938.0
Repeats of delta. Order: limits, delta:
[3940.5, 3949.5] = 3948.0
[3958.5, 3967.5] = 3960.0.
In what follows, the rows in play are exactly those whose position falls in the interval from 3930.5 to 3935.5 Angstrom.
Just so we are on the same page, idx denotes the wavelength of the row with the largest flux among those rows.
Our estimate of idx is 3931.0 Angstrom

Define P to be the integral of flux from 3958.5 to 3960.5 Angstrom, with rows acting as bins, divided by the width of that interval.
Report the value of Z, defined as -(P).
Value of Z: -19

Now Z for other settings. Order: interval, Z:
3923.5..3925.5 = -22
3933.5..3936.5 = -14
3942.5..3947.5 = -21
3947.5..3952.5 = -22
